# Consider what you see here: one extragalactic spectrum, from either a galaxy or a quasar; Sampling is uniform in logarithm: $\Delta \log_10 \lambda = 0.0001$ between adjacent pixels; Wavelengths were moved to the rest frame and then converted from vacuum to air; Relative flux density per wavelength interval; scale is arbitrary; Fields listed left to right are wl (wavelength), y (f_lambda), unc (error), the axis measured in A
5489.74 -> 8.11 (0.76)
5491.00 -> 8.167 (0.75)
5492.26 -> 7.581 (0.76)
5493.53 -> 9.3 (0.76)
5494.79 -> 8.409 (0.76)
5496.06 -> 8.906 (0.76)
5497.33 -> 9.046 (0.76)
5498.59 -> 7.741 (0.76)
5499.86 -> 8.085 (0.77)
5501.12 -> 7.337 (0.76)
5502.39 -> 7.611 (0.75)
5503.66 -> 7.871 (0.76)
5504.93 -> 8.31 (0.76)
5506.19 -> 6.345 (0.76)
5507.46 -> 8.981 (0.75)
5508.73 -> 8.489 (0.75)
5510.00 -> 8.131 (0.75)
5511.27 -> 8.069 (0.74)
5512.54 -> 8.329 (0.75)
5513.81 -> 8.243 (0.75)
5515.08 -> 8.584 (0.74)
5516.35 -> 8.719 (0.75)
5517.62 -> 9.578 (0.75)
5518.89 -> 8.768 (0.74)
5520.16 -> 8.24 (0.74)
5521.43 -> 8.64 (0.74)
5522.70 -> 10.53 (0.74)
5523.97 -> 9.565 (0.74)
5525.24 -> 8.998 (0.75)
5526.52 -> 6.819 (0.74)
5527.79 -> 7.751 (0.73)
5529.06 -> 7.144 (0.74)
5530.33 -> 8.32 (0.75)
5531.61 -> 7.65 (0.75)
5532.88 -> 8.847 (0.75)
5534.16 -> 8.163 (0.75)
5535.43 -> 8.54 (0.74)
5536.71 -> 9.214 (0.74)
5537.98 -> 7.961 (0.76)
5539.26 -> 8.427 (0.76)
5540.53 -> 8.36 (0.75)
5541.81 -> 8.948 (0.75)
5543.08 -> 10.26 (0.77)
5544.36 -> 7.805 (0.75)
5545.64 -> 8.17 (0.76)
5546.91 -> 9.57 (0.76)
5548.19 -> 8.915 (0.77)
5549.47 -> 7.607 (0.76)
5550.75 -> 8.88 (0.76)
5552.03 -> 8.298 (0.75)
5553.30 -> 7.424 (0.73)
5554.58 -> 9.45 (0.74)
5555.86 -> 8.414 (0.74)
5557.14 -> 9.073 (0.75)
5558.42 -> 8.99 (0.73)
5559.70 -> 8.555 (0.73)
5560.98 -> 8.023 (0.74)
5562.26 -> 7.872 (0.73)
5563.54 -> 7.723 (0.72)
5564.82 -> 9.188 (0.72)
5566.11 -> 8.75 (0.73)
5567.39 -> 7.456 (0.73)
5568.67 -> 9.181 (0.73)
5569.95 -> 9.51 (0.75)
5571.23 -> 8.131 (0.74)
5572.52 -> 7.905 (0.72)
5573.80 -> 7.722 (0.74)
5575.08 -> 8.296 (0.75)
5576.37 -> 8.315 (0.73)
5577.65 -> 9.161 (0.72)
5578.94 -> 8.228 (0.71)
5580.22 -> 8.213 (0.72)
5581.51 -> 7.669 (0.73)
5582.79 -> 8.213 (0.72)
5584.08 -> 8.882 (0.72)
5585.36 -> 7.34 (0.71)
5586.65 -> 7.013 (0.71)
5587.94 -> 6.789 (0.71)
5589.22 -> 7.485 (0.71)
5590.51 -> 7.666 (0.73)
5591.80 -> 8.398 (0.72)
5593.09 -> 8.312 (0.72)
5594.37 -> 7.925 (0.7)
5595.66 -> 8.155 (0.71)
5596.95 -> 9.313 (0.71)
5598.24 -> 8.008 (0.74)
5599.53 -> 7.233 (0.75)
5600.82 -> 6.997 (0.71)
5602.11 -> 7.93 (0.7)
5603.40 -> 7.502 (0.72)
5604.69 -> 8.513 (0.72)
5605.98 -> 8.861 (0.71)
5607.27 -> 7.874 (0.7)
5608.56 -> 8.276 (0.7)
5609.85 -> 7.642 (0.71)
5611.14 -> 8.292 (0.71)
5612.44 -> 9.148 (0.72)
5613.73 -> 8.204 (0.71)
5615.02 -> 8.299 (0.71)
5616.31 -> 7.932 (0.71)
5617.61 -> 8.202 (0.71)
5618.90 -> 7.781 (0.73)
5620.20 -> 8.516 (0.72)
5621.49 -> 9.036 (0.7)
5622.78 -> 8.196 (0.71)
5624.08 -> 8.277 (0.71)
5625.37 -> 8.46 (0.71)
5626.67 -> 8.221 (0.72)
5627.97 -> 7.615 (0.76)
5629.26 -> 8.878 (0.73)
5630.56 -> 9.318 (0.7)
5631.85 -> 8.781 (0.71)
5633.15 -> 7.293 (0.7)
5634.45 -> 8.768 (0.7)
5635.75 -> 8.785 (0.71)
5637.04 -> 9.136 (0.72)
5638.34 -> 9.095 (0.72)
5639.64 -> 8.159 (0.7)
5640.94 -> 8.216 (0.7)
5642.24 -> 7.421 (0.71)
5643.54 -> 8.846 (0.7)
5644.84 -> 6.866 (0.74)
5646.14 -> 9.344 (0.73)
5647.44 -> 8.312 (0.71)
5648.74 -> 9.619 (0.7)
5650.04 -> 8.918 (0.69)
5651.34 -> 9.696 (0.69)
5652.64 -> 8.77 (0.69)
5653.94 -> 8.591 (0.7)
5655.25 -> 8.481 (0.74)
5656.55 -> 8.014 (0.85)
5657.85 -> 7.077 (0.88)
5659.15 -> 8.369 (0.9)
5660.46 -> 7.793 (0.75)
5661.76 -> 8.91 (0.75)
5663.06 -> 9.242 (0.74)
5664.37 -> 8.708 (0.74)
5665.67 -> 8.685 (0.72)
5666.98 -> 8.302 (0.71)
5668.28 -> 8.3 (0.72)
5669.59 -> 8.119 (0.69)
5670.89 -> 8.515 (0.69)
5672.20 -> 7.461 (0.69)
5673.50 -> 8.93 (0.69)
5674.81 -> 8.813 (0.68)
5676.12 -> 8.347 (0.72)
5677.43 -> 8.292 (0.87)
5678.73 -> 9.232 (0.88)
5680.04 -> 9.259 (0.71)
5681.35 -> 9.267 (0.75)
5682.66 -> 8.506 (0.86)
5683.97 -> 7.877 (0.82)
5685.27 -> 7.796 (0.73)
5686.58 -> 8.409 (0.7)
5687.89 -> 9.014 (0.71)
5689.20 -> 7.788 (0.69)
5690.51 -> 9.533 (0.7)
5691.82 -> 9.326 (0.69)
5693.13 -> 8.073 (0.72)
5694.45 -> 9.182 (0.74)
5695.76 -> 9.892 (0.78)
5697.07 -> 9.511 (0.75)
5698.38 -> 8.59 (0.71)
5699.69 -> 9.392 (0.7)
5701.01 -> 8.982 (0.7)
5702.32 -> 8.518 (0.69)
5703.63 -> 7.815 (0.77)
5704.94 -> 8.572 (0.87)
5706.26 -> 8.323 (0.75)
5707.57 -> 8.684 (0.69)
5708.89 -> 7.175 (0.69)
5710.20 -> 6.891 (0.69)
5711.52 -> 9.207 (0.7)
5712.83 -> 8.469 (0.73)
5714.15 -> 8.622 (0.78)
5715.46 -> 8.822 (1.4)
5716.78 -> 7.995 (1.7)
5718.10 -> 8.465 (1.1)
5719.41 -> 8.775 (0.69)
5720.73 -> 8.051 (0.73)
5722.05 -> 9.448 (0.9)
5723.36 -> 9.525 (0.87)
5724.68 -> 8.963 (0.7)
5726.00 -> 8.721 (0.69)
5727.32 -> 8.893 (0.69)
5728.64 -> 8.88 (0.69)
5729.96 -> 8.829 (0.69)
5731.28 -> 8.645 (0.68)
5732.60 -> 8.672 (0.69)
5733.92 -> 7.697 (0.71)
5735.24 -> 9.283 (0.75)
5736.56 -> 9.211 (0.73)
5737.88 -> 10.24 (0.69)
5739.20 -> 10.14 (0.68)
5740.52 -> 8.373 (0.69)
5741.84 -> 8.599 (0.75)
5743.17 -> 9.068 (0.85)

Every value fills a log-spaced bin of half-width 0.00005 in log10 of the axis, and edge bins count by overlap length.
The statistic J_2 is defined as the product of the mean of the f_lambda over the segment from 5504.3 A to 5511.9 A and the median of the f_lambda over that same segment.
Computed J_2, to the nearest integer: 66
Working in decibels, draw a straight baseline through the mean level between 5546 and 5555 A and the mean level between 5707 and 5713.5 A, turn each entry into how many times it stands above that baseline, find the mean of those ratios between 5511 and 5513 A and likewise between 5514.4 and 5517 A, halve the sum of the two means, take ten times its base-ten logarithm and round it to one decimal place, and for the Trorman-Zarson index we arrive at -0.1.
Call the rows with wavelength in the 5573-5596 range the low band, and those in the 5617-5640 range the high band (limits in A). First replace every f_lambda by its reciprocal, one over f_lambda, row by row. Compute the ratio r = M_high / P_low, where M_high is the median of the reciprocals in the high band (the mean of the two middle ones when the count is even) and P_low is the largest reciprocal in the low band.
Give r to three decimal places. 0.800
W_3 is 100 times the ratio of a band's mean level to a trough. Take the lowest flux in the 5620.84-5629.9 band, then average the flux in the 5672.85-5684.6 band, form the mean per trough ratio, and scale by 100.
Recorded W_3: 115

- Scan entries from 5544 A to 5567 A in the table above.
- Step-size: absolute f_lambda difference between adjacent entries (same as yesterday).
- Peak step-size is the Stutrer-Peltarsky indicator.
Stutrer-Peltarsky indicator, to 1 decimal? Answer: 2.0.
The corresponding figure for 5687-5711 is 1.7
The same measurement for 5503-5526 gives 2.6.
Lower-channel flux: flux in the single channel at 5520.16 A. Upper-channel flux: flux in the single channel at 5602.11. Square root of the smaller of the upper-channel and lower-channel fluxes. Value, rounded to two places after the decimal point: 2.82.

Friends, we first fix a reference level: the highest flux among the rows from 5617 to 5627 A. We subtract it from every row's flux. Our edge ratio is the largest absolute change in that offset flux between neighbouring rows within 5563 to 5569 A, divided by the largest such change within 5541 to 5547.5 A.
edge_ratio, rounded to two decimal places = 0.70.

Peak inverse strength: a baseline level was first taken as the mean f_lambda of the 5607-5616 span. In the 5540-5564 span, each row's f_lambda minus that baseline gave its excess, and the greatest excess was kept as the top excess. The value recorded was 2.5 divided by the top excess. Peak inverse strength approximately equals 1.2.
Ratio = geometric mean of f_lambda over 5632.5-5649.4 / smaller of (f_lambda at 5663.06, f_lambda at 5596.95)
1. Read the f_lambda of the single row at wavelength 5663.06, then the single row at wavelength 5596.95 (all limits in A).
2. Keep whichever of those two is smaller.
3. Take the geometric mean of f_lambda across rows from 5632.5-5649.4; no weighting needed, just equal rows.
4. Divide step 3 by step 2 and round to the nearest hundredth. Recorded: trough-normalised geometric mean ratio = 0.91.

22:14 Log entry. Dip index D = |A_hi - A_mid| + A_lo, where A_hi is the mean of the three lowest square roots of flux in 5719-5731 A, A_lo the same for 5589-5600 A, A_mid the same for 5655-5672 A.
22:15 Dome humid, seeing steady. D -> 2.89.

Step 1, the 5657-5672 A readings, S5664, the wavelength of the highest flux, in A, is 5663.06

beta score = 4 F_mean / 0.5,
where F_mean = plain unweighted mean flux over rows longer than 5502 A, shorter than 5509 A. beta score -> 63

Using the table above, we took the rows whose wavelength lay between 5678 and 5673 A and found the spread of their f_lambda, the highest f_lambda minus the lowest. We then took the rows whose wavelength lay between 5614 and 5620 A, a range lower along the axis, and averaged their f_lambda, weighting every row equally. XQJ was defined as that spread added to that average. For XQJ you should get 8.7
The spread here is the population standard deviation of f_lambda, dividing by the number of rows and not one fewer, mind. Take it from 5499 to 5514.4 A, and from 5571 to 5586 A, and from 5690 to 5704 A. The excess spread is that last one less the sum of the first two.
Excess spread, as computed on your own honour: -0.49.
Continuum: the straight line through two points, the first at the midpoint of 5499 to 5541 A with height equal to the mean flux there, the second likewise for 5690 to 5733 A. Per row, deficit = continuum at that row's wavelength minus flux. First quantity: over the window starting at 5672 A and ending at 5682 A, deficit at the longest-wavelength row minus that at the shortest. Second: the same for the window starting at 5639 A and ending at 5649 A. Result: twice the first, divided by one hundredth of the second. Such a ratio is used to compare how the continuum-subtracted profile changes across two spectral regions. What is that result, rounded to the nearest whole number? 248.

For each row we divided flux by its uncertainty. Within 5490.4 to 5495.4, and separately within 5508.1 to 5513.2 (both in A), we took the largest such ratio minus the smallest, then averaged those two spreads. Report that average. 1.37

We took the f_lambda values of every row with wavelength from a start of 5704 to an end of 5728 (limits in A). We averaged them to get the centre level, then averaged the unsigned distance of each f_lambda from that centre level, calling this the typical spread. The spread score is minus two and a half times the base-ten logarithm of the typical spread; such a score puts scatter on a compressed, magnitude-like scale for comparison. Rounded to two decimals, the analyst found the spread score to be 0.79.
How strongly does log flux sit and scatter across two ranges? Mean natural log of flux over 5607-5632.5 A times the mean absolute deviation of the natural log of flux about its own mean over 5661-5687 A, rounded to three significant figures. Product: 0.102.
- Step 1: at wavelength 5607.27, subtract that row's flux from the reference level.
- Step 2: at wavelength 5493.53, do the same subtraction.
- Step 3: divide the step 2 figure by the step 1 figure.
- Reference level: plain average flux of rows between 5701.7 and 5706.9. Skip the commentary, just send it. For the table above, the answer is -2.3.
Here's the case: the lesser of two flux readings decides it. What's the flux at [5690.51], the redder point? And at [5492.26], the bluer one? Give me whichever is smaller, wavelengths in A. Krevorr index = 7.6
